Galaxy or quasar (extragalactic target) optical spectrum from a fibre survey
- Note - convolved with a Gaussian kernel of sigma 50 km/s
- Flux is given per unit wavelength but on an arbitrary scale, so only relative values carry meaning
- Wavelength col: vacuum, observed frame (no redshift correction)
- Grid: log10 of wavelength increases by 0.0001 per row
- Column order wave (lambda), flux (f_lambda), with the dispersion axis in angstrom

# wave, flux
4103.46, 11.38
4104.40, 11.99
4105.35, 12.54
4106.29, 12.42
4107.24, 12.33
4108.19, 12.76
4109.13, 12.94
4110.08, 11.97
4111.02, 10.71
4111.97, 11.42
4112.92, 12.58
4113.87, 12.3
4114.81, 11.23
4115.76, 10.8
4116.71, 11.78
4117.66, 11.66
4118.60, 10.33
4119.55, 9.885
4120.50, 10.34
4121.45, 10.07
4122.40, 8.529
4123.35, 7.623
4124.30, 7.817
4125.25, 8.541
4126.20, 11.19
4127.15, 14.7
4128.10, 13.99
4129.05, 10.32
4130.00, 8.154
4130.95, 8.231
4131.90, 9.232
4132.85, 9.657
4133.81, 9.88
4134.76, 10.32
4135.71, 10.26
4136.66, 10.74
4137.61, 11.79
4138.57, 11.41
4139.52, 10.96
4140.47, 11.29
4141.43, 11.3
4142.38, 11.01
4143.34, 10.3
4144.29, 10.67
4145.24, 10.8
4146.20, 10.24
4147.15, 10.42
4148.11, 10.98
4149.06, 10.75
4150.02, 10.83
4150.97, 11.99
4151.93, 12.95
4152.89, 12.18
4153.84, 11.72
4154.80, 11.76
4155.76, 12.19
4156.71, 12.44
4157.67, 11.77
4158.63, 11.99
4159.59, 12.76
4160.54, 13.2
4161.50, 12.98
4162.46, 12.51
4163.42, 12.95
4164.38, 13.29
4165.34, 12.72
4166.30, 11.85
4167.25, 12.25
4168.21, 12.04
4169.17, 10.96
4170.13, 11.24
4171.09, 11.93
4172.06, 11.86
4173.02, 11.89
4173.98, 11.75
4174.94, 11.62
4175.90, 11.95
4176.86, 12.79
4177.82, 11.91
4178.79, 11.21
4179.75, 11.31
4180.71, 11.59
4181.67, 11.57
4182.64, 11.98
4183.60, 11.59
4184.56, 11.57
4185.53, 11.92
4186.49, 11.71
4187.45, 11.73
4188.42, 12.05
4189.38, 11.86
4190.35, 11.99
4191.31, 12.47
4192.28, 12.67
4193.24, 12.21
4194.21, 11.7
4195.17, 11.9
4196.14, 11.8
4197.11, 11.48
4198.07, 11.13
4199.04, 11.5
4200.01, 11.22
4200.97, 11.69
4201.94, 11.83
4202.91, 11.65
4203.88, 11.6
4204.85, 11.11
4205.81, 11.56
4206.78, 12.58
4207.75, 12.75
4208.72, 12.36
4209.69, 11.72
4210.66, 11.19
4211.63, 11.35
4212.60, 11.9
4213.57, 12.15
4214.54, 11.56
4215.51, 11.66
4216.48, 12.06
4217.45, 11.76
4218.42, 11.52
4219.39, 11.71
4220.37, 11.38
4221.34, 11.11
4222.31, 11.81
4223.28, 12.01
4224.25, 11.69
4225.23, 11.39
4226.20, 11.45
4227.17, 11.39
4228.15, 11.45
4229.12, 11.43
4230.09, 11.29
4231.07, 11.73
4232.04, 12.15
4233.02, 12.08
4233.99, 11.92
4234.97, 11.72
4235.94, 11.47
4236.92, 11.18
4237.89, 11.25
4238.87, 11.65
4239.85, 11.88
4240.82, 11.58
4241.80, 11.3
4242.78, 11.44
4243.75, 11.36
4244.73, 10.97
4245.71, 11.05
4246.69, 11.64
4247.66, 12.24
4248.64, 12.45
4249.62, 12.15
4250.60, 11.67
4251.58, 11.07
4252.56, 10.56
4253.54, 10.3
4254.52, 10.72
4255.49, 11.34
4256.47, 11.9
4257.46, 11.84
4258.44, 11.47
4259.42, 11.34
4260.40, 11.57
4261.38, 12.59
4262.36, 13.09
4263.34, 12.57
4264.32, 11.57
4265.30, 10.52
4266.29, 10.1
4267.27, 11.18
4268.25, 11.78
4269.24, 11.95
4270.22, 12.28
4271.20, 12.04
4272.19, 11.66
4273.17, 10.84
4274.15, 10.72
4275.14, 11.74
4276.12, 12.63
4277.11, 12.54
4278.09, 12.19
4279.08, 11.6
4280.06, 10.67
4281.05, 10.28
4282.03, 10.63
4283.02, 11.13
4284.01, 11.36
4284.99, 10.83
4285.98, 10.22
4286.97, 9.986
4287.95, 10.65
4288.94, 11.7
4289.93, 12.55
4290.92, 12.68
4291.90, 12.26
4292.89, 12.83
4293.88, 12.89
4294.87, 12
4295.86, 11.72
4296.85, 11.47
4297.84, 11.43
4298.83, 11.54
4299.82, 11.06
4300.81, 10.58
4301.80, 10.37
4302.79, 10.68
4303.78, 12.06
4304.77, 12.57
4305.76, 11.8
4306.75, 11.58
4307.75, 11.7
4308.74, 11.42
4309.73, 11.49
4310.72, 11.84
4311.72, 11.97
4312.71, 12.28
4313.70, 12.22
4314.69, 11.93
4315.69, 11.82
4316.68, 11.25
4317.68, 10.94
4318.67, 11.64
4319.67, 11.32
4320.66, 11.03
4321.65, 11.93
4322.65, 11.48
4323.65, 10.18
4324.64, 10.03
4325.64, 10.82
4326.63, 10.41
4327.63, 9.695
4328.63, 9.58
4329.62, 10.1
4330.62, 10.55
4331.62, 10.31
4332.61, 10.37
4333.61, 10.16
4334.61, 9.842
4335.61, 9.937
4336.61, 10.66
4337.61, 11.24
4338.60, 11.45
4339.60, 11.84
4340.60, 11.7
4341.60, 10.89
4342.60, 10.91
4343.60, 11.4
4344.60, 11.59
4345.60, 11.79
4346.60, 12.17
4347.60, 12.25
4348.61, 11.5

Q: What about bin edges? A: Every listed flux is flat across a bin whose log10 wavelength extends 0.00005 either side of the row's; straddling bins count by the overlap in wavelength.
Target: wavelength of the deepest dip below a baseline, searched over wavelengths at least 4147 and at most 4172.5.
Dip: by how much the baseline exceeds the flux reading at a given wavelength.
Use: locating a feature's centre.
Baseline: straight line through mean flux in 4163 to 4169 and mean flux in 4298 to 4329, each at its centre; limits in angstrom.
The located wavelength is 4147.15 angstrom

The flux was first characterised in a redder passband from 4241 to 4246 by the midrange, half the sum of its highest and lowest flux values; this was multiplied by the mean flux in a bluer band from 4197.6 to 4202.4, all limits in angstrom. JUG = 129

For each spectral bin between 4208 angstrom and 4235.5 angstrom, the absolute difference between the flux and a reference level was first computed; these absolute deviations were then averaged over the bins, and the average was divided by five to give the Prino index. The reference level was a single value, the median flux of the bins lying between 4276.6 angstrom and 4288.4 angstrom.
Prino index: 0.19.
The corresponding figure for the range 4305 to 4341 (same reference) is 0.15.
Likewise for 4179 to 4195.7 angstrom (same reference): 0.22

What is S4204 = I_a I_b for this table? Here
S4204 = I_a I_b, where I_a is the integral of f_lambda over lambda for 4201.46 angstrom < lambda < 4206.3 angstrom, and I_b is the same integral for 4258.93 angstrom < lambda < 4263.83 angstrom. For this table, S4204 3355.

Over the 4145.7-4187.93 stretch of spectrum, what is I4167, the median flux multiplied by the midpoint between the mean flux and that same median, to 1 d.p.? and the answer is 141.1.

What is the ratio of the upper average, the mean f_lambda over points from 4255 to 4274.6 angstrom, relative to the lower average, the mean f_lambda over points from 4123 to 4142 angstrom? 1.12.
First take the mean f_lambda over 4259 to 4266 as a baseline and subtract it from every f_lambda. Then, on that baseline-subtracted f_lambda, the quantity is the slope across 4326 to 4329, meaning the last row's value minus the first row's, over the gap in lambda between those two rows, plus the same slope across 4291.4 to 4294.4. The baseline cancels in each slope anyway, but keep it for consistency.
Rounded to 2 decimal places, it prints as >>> -0.10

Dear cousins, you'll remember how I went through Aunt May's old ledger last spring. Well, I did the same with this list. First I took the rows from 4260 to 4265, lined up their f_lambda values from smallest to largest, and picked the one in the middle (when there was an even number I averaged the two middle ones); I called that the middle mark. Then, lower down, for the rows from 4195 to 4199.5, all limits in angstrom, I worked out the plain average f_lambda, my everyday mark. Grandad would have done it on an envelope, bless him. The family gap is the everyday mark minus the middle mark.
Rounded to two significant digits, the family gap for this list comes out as -1.0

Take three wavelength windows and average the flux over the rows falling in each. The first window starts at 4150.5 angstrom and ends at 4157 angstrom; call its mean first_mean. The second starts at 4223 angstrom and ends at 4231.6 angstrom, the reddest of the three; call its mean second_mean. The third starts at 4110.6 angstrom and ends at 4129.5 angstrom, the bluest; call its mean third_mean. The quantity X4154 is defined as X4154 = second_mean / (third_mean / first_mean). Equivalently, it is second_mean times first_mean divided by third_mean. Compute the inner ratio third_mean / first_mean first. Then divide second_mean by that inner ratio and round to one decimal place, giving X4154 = 13.0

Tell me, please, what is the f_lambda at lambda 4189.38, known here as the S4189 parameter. 11.86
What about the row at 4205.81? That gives 11.56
